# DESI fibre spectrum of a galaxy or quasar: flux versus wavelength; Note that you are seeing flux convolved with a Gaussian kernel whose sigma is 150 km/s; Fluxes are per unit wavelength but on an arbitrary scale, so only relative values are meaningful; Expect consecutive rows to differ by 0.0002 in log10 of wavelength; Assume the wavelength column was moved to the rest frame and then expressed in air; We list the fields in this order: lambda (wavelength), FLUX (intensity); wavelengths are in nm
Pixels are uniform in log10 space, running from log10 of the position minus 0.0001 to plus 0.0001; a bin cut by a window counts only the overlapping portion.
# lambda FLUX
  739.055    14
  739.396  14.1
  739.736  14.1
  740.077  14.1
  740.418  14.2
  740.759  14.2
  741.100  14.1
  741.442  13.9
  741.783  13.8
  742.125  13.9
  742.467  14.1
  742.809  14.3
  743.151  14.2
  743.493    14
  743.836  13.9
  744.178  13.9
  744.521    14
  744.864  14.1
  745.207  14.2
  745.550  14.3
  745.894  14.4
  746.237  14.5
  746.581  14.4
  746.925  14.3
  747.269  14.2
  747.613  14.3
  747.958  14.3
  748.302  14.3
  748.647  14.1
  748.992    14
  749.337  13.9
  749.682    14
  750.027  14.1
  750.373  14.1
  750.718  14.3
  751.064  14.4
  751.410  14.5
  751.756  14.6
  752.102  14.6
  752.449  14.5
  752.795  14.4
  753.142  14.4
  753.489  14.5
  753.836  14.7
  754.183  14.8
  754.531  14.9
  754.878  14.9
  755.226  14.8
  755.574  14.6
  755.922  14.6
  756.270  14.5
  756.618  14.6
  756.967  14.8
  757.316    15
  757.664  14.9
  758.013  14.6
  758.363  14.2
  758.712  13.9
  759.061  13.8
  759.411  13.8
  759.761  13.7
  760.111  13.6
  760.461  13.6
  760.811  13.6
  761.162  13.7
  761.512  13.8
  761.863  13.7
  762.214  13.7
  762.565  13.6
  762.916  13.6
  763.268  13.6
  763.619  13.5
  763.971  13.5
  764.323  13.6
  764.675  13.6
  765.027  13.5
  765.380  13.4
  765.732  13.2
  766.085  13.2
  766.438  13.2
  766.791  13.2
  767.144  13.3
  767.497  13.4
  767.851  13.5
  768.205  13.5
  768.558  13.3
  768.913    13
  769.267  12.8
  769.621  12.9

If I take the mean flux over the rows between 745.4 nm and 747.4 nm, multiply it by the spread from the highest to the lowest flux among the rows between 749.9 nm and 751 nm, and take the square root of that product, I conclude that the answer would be 1.69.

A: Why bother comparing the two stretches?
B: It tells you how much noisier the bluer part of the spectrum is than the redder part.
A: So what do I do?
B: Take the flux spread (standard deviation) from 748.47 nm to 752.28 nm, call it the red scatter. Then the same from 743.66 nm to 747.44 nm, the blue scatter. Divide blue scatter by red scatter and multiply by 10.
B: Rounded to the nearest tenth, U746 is 8.1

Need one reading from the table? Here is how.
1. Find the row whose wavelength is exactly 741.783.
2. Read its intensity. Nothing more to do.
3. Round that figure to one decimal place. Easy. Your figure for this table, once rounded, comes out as 13.8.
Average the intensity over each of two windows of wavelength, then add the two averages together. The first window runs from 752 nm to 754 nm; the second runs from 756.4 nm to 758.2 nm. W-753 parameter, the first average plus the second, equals 29.3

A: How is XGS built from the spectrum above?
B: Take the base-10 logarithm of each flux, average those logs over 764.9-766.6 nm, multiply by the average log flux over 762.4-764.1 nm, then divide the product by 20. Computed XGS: 0.0636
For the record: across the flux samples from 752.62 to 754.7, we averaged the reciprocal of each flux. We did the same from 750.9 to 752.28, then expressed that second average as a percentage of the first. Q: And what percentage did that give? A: 100.6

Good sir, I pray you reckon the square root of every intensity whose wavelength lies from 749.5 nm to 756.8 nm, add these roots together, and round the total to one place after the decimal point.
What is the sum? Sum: 80.0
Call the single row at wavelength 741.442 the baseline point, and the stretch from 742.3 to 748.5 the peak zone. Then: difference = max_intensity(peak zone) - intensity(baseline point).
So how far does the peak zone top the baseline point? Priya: 0.6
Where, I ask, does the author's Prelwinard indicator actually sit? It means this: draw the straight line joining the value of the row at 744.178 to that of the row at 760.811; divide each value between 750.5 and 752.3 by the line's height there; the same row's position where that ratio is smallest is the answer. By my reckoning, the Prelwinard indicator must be 750.718 nm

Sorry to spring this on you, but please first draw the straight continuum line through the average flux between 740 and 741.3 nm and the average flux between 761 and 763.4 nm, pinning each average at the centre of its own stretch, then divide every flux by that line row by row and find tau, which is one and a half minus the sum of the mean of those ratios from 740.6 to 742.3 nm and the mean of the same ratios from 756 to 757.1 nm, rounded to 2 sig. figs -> -0.55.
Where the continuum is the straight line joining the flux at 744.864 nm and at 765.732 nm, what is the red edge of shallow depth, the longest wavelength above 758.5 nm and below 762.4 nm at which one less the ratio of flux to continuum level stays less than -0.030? 761.512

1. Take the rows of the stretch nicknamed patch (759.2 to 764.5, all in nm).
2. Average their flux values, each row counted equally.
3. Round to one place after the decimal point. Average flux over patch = 13.6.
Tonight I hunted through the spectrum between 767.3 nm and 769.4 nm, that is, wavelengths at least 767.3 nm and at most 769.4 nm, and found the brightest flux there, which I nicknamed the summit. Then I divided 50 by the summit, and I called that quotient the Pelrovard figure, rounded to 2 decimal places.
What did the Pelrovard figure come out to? 3.70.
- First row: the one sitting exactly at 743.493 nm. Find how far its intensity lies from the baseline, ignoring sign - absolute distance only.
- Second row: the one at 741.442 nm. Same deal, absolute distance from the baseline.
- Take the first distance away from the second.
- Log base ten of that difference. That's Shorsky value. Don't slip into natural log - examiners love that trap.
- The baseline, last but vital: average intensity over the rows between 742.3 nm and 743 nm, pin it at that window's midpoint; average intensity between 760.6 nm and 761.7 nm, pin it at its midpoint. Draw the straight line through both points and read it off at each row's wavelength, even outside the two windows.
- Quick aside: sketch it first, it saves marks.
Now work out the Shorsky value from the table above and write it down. -0.8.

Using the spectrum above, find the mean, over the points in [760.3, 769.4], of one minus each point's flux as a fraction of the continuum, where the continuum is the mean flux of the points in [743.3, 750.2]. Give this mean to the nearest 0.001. 0.050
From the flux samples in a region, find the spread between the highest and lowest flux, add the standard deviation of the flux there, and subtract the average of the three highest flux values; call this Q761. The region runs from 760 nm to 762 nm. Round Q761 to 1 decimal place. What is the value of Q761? -13.5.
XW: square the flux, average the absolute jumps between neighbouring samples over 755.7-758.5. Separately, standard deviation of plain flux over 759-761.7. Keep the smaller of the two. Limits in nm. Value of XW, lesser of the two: 0.09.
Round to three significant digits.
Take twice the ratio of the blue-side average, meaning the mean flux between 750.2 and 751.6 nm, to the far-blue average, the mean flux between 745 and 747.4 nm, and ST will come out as 2.00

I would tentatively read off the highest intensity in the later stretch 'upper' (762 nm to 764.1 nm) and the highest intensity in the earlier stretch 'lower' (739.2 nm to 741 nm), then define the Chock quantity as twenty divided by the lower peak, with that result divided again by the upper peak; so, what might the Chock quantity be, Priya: 0.103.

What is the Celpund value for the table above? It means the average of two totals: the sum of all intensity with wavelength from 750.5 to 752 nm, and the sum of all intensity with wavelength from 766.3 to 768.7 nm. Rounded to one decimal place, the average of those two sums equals 75.6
